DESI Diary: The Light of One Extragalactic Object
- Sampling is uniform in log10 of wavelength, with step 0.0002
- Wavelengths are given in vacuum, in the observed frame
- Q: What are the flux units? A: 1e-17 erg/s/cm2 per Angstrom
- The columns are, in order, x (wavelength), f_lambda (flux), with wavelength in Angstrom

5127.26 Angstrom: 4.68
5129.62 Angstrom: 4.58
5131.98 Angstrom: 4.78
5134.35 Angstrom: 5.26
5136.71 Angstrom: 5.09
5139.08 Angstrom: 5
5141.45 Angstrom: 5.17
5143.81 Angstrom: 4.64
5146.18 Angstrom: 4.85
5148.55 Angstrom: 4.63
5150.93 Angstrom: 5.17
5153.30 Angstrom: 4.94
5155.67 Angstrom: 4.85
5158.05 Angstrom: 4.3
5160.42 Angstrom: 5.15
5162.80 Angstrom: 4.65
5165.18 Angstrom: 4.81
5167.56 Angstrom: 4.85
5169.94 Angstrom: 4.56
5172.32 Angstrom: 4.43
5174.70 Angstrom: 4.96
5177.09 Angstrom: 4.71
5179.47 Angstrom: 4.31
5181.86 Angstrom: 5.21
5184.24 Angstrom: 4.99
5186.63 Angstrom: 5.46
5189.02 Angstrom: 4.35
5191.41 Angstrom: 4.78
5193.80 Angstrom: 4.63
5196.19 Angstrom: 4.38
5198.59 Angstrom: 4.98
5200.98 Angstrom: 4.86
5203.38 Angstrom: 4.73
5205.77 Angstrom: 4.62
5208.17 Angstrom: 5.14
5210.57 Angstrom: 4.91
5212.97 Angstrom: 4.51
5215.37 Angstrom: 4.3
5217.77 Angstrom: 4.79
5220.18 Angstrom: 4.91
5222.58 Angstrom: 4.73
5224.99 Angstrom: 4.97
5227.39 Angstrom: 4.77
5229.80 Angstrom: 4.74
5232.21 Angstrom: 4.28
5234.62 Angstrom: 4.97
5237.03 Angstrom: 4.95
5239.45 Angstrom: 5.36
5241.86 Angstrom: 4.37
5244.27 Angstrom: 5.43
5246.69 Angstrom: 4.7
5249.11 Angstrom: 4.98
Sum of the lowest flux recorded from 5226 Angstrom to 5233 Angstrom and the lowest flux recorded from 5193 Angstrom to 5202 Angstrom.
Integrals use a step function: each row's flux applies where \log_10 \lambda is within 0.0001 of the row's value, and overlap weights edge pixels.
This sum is 8.66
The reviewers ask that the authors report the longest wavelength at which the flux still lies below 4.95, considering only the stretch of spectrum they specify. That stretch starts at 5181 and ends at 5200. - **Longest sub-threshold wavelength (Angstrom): 5196.19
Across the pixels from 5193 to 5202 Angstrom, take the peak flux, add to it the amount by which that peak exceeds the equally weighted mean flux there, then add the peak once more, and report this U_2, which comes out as 10.2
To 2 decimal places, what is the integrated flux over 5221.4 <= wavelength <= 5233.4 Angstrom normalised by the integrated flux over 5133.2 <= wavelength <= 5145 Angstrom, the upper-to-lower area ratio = 0.95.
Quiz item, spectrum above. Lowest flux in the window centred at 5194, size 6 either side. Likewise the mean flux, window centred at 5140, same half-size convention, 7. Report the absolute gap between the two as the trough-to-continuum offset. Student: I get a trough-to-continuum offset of 0.65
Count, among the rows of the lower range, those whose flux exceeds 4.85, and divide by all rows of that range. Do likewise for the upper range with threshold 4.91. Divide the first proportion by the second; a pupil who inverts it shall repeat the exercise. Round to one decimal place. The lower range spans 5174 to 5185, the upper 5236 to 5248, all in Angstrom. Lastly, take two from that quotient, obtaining -1.0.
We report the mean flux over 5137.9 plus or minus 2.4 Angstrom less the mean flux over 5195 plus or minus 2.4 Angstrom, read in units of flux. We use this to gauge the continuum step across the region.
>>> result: 0.54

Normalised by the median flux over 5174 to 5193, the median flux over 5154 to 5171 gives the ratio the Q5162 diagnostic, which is 0.99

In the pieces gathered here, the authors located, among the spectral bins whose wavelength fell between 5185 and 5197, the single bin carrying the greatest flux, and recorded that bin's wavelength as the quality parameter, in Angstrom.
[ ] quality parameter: 5186.63 Angstrom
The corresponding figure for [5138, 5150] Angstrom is 5141.45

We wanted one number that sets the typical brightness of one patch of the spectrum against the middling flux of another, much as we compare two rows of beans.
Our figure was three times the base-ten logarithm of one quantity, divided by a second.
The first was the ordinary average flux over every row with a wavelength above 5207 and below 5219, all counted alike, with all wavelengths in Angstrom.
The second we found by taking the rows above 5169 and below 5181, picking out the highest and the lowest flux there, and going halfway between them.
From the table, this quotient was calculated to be 0.437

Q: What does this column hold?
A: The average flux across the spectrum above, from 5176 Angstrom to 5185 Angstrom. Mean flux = 4.80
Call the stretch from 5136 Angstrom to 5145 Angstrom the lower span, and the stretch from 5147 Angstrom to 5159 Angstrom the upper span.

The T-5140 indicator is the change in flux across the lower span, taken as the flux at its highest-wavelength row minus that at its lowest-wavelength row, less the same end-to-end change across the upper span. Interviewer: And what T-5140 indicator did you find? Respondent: -0.1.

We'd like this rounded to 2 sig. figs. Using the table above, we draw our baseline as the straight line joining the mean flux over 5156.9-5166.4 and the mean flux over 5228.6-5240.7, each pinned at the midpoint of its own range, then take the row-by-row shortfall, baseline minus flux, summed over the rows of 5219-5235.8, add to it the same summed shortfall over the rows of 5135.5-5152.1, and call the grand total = -1.1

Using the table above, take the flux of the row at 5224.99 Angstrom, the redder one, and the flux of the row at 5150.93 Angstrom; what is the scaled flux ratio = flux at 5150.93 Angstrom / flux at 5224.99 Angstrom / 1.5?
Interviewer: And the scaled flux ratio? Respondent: 0.69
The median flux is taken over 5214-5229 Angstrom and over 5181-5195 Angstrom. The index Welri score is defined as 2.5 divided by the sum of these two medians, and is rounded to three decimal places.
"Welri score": 0.259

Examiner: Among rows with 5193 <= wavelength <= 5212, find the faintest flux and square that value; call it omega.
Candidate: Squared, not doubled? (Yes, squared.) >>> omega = 19.2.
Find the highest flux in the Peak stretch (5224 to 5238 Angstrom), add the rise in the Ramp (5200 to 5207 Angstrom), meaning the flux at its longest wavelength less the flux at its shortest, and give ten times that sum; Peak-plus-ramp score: 47.3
